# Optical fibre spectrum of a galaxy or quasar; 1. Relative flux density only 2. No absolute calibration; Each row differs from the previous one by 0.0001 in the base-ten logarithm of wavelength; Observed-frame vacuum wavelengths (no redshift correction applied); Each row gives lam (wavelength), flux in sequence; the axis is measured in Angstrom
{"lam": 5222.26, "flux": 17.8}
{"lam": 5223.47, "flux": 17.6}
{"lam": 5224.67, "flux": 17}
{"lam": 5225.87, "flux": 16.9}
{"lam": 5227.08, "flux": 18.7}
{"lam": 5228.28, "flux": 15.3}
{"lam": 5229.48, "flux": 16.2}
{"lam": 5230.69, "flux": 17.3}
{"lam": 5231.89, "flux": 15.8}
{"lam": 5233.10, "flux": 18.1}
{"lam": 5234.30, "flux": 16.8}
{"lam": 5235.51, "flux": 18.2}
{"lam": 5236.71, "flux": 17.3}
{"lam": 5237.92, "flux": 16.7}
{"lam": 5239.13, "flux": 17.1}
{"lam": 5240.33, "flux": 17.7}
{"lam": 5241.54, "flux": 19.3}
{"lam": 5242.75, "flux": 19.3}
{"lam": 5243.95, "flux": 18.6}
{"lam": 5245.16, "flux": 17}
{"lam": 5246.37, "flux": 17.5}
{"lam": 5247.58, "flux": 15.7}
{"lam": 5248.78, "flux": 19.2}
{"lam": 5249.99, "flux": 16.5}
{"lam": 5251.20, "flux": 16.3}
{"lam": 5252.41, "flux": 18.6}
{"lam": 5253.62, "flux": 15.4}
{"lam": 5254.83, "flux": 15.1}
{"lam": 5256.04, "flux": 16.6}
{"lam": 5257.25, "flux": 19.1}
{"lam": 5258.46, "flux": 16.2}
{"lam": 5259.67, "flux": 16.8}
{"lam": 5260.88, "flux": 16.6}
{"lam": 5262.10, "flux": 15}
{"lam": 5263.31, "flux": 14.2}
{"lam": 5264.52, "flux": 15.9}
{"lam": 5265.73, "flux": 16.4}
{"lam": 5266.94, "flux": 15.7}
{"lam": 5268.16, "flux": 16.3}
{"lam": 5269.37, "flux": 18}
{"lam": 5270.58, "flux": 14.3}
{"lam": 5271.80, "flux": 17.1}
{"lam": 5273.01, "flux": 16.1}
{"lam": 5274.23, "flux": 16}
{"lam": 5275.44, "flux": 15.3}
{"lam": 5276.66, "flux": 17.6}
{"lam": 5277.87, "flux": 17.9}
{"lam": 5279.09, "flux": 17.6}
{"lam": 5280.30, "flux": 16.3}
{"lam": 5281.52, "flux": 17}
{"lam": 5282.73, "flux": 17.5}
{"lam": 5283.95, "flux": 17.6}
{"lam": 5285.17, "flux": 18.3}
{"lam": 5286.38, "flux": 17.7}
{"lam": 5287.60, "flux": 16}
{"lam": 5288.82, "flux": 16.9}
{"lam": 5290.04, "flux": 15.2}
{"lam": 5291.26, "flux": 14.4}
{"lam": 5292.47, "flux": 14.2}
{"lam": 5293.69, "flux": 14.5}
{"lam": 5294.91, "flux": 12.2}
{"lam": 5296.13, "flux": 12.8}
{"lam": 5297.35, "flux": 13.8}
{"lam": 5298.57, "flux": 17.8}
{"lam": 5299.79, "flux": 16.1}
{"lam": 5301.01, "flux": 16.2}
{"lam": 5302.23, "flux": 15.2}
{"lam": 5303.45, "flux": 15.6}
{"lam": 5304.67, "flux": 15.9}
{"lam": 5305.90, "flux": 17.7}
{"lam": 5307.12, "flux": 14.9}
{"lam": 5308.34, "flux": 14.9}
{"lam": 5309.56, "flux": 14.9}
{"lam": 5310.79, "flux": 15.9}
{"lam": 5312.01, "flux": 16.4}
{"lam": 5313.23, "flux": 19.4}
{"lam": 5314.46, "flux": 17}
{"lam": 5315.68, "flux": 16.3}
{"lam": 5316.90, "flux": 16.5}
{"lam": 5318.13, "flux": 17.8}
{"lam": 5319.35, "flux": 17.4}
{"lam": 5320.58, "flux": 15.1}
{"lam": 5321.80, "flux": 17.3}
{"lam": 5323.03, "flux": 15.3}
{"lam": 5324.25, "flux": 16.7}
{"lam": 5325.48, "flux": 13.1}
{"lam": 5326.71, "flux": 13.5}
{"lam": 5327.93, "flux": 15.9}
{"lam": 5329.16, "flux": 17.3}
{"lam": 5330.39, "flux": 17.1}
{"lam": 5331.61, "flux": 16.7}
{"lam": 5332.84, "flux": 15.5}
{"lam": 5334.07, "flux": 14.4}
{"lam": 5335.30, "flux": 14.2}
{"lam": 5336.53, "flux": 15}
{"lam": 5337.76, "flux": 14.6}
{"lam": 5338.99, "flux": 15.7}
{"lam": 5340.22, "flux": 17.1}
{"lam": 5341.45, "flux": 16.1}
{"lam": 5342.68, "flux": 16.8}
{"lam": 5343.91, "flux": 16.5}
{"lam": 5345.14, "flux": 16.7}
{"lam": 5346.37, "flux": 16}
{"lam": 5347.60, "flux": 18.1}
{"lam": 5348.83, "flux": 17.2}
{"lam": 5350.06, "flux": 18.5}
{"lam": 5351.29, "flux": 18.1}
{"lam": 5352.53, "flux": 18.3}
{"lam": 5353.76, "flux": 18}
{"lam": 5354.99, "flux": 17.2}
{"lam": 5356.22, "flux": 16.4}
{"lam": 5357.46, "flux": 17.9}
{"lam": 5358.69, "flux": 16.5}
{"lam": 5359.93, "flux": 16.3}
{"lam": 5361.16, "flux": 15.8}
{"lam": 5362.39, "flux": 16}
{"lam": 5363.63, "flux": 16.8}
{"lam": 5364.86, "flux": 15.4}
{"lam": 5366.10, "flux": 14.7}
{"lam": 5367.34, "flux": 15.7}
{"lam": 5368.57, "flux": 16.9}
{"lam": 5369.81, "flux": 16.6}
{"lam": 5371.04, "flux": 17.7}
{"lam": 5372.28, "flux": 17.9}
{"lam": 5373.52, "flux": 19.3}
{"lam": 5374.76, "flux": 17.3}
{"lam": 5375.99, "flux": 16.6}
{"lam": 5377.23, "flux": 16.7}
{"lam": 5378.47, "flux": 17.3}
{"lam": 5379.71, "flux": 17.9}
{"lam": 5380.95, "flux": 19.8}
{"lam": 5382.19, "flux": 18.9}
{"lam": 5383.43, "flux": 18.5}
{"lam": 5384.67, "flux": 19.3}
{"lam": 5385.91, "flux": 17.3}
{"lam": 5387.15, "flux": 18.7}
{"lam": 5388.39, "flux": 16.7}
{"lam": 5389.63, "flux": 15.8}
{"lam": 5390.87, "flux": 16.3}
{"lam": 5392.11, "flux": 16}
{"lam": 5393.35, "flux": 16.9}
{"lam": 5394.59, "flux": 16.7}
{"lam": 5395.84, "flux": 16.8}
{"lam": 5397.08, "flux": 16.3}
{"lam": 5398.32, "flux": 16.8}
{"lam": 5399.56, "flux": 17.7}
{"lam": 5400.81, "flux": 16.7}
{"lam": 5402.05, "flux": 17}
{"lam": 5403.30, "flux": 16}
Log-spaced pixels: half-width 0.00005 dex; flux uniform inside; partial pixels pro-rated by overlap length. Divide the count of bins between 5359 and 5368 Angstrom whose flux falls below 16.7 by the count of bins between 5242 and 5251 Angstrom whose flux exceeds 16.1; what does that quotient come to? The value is 1.00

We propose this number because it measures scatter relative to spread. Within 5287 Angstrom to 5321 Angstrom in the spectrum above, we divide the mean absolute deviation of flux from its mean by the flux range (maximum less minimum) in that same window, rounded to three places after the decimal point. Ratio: 0.169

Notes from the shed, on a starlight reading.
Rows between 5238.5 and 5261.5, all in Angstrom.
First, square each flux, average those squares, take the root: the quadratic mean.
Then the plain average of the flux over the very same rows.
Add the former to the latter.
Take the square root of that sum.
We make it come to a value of 5.89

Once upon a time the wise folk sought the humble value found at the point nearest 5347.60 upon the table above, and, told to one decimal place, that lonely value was 18.1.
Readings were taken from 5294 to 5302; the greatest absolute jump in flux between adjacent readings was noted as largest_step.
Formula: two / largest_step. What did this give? 0.50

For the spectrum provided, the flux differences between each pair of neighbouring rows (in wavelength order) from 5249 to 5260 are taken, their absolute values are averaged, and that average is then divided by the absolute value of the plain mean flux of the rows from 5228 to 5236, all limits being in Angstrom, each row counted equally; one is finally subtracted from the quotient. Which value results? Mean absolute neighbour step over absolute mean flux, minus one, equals -0.900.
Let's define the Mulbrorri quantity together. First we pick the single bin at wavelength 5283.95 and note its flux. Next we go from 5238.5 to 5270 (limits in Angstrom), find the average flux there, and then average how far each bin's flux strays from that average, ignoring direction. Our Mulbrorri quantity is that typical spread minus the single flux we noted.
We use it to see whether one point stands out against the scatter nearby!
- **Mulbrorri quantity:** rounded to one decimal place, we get -16.4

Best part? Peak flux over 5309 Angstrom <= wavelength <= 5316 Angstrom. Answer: 19.4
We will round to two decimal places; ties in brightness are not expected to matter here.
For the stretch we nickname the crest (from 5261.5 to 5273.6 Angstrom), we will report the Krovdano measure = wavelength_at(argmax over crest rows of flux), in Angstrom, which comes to 5269.37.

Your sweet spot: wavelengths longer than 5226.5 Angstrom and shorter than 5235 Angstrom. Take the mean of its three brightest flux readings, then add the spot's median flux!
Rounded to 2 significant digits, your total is 35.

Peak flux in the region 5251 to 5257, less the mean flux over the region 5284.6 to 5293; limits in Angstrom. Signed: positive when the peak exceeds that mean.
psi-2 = 2.5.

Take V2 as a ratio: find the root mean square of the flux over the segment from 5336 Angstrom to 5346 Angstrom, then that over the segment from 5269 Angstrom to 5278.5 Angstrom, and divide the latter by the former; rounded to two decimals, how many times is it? 1.03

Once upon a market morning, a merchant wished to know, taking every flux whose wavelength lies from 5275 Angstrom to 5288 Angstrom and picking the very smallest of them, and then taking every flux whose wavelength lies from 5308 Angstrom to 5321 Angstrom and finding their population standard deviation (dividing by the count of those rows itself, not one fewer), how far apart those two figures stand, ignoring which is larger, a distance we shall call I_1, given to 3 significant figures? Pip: 14.0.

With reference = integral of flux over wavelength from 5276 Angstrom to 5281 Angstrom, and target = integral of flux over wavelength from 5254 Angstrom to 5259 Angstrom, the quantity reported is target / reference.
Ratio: 0.96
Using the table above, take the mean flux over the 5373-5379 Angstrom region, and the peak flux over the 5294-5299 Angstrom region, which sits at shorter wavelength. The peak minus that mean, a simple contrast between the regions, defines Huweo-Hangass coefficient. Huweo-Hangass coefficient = 0.4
